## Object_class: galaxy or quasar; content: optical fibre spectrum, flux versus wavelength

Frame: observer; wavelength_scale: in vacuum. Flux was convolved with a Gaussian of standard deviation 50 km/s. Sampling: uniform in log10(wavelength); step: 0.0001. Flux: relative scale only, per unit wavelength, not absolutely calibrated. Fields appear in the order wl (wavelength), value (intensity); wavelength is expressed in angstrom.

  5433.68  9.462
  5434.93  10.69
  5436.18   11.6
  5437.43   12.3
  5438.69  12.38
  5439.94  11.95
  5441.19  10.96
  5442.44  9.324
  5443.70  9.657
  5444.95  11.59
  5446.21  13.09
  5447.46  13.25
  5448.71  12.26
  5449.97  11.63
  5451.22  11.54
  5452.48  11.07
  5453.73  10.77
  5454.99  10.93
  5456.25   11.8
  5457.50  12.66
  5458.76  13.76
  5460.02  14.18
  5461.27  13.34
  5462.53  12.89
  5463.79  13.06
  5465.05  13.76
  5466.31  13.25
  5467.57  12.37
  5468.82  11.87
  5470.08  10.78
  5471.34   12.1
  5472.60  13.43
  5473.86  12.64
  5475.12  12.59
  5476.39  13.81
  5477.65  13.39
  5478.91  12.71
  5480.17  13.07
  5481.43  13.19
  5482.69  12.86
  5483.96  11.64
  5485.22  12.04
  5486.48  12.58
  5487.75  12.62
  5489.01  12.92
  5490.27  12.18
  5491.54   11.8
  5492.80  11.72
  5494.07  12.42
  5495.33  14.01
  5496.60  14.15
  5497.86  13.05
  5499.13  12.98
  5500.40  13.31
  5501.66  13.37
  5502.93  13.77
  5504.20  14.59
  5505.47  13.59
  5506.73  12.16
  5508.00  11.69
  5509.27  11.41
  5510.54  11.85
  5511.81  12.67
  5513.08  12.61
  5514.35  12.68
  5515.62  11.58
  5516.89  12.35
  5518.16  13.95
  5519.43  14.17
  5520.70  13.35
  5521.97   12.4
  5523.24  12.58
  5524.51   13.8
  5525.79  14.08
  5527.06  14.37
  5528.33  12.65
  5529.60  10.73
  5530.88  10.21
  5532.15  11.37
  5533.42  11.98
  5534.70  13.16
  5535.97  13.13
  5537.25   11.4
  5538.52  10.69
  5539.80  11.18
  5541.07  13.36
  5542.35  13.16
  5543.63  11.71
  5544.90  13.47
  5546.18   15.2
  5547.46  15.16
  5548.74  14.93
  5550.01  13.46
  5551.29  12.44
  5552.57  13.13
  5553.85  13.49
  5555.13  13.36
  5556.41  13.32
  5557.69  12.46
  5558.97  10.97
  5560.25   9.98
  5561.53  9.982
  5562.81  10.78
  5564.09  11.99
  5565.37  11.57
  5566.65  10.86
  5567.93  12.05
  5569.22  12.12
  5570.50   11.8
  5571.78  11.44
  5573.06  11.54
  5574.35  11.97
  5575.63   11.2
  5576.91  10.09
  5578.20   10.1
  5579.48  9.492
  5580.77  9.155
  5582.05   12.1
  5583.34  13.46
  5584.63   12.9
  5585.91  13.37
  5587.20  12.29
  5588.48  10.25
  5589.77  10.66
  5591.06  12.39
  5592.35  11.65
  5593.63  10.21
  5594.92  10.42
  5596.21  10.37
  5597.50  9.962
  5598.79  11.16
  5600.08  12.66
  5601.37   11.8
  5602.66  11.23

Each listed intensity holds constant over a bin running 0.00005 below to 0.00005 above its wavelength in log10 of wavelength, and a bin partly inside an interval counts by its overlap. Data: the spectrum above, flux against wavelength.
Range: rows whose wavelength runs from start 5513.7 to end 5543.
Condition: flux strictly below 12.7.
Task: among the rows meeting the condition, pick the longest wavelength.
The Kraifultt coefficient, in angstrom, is 5539.80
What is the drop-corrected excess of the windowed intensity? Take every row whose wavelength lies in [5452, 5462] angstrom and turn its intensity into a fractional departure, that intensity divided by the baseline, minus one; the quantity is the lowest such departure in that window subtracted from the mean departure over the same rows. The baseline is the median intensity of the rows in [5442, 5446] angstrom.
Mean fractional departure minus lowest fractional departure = 0.16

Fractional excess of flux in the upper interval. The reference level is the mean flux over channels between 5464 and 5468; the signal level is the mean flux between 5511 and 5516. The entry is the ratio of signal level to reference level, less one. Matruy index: -0.06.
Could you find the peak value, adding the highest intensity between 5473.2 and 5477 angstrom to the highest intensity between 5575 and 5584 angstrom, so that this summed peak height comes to 27.3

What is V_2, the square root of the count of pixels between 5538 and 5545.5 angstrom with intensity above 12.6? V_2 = 1.7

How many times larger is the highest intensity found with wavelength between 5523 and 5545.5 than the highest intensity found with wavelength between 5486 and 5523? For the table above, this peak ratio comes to 0.98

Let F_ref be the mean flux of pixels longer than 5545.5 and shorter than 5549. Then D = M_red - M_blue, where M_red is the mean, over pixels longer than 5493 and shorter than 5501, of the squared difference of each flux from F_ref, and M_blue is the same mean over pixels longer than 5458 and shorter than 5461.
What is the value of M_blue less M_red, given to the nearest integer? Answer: -2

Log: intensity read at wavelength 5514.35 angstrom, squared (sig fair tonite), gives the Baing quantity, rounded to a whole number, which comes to 161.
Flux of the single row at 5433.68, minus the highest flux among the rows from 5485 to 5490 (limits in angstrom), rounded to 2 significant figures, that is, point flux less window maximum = -3.5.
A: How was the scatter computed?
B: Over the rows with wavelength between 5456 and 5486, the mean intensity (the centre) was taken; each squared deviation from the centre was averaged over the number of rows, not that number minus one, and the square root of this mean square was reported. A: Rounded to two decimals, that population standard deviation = 0.79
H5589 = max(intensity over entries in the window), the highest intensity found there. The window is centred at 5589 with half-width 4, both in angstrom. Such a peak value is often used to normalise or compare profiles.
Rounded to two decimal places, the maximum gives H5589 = 13.37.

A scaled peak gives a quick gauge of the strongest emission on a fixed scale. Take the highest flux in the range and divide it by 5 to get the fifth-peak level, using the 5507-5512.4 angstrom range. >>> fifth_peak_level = 2.53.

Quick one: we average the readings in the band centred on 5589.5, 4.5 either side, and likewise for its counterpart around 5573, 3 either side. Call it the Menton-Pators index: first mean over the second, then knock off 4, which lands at -3.00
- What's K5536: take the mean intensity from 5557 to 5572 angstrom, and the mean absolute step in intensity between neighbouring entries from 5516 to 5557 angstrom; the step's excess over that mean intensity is -10.5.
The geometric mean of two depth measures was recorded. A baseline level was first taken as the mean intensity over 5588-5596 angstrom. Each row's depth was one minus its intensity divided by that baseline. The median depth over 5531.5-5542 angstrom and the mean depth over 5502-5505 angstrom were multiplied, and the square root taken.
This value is 0.14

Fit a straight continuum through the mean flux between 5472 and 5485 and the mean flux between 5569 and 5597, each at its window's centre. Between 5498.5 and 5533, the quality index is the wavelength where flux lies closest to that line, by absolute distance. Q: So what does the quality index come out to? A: 5516.89 angstrom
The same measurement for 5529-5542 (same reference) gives 5533.42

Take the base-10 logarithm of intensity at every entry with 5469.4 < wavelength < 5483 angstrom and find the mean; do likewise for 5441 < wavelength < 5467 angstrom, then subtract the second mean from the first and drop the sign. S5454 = 0.024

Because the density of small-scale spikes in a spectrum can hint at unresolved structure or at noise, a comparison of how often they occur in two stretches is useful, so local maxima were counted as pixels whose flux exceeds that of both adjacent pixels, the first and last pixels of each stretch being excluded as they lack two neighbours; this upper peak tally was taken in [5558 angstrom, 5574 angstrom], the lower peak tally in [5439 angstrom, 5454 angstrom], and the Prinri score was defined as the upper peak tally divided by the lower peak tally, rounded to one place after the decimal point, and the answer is 2.0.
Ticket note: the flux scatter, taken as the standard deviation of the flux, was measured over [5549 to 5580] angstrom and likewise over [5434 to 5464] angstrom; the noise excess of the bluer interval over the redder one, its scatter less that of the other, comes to 0.0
